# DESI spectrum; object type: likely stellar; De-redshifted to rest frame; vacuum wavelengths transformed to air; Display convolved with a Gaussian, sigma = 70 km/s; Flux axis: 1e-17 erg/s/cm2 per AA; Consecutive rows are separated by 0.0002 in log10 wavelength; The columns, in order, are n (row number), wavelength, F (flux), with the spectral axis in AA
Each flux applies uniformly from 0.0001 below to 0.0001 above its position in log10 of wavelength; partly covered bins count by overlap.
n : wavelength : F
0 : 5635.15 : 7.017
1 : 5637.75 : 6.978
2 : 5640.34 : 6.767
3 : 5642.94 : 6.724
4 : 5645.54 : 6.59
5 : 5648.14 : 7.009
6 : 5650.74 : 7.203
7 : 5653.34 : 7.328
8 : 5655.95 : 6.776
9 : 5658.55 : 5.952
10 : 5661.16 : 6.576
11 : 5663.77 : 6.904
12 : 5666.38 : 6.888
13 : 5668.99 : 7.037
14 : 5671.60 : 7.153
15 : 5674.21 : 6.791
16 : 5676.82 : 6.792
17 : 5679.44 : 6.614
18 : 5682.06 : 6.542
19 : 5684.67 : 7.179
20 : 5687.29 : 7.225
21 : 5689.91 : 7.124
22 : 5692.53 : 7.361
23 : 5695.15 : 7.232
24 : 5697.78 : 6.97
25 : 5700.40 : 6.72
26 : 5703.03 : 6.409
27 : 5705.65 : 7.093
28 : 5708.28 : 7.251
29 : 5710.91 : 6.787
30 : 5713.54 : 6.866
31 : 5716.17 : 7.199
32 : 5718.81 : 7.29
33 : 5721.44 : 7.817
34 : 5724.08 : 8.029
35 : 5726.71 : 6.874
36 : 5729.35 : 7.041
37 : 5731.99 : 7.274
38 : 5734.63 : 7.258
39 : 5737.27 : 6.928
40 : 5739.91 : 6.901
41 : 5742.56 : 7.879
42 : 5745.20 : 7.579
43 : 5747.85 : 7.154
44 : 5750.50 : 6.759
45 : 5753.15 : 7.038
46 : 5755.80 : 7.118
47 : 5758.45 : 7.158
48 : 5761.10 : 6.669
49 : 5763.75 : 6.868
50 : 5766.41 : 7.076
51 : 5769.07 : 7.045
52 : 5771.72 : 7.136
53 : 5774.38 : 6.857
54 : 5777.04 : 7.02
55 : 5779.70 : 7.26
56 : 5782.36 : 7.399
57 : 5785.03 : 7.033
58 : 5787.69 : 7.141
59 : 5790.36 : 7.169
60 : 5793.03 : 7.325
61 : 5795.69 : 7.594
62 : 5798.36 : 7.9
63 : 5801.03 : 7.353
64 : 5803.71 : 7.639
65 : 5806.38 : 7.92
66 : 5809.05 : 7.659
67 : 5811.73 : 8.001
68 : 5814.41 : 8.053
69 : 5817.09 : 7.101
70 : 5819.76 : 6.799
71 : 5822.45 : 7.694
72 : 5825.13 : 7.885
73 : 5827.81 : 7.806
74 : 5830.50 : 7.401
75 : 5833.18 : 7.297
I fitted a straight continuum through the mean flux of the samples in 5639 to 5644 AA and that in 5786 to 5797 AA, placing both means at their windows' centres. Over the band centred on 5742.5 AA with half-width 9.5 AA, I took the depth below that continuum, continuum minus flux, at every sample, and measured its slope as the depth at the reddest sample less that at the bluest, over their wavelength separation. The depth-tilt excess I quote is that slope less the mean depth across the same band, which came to 0.12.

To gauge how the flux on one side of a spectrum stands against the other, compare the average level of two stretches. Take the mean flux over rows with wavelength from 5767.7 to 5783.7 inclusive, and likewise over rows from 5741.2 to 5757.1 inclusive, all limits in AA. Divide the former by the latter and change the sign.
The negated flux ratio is -0.98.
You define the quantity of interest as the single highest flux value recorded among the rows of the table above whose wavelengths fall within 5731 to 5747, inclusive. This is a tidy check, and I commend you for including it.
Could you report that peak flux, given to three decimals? 7.879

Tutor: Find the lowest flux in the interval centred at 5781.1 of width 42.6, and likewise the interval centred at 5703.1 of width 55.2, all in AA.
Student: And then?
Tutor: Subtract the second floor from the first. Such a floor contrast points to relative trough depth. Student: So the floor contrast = 0.26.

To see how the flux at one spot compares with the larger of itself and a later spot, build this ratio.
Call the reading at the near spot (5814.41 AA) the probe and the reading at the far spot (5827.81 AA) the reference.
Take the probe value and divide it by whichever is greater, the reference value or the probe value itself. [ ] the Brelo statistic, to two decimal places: 1.00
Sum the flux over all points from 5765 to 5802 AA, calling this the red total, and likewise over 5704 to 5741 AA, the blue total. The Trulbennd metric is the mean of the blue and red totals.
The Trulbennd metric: 101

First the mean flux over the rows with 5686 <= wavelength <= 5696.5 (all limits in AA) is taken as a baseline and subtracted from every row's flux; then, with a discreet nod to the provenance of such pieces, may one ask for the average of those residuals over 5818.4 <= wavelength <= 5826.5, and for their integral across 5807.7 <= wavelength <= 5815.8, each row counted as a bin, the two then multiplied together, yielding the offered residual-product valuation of 1.2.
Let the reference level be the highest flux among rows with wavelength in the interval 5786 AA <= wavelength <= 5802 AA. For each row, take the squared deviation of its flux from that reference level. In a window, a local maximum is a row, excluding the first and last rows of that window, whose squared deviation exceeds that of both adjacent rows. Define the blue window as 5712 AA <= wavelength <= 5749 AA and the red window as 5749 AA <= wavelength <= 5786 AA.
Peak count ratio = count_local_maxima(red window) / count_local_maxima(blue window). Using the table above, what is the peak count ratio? 1.50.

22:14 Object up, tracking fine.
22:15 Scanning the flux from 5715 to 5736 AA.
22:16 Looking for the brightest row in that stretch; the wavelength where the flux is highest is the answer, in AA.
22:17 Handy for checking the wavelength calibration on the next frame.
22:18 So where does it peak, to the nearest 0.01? 5724.08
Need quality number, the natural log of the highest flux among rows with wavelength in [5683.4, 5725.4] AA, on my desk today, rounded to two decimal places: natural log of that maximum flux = 2.08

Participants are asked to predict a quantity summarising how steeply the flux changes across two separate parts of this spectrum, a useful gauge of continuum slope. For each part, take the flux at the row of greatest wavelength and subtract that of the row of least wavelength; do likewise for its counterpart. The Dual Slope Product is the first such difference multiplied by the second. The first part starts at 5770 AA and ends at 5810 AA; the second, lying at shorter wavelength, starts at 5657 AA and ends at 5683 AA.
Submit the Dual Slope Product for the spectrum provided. 0.31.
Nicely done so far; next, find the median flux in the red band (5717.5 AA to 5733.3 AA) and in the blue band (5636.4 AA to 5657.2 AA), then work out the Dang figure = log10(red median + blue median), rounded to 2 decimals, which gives 1.15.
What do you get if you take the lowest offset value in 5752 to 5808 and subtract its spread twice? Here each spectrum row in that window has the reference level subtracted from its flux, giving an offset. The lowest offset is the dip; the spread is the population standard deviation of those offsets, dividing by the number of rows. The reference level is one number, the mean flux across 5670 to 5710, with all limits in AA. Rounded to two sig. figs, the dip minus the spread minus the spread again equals -0.92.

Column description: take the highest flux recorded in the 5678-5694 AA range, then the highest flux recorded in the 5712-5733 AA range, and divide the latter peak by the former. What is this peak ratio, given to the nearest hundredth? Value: 1.09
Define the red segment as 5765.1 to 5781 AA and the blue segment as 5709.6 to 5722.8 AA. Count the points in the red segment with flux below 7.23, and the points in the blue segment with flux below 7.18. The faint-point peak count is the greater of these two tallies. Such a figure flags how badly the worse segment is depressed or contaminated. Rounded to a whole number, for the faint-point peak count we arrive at 5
